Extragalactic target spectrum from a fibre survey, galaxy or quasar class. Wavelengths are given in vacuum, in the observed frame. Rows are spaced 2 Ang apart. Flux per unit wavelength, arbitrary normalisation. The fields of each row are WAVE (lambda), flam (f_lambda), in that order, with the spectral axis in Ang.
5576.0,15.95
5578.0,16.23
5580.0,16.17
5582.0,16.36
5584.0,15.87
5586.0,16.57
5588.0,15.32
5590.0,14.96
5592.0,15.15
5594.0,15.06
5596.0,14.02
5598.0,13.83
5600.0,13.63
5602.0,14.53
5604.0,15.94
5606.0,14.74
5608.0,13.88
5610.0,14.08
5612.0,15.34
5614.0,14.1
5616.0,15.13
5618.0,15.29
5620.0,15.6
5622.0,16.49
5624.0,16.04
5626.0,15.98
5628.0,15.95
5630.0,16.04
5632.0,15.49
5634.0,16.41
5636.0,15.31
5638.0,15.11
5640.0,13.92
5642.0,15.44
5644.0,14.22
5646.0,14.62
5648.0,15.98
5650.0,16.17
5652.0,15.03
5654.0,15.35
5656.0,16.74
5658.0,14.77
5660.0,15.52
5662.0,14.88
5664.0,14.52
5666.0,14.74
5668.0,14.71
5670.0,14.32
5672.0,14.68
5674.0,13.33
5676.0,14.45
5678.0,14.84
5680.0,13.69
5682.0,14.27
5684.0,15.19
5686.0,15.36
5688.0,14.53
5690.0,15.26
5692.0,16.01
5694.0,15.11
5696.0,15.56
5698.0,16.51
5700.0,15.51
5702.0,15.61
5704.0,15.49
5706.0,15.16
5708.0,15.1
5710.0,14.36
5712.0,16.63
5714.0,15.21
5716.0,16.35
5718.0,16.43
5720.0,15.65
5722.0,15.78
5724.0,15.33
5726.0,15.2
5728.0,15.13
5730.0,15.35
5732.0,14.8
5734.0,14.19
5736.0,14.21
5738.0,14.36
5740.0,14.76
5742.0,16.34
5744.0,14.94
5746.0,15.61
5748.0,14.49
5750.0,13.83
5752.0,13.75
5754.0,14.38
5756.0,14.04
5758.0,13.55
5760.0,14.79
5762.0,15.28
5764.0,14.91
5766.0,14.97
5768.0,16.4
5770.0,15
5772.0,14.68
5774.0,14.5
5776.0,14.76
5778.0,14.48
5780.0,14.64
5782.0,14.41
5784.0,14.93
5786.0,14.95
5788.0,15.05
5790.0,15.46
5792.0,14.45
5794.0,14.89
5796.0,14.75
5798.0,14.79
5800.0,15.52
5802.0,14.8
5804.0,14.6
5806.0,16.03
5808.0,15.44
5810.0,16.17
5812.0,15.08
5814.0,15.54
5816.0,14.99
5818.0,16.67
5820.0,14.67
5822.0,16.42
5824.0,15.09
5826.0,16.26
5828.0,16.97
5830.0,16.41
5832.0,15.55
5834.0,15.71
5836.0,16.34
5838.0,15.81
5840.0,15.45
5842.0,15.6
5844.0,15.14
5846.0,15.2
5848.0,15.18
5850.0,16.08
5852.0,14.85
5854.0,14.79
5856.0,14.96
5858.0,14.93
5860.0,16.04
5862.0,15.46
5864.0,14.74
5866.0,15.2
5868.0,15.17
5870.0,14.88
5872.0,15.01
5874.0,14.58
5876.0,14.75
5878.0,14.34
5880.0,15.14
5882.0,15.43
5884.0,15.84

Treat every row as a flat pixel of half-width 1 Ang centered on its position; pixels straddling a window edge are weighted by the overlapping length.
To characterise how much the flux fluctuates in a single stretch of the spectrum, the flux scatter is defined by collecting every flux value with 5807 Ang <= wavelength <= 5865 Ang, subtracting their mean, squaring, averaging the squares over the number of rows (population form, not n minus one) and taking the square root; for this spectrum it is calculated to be 0.62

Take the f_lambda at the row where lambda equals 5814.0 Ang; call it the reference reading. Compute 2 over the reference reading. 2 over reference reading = 0.129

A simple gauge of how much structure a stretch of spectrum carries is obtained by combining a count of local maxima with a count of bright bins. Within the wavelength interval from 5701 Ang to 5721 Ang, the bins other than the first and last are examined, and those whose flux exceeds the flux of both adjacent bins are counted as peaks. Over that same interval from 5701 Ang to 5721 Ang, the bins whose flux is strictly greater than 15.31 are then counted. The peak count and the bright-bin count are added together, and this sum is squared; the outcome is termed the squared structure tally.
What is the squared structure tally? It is 64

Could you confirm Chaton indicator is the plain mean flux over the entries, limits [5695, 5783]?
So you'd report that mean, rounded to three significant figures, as 15.1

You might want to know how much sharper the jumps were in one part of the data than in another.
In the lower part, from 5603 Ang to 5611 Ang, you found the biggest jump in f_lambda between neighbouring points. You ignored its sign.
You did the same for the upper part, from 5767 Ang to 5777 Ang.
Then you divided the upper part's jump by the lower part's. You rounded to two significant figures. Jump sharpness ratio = 1.2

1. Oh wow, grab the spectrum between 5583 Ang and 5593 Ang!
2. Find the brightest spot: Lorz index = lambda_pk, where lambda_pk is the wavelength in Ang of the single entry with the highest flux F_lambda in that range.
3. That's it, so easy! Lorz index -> 5586.0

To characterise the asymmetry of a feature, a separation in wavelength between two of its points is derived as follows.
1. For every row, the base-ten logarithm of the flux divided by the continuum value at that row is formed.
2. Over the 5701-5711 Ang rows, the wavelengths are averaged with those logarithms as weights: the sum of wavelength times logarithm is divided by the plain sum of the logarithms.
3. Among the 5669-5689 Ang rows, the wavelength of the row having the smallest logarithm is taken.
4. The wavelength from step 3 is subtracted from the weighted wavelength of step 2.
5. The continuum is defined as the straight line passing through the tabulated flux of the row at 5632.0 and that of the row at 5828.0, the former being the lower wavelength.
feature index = 33.4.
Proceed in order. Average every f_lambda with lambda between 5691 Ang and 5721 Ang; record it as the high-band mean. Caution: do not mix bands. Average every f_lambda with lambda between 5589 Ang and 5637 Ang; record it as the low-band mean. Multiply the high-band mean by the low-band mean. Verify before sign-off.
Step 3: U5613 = 237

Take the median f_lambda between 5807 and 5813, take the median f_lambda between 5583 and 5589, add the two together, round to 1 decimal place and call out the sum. 31.3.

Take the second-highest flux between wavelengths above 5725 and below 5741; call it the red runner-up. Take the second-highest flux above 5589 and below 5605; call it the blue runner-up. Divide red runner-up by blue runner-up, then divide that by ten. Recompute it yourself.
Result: 0.100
